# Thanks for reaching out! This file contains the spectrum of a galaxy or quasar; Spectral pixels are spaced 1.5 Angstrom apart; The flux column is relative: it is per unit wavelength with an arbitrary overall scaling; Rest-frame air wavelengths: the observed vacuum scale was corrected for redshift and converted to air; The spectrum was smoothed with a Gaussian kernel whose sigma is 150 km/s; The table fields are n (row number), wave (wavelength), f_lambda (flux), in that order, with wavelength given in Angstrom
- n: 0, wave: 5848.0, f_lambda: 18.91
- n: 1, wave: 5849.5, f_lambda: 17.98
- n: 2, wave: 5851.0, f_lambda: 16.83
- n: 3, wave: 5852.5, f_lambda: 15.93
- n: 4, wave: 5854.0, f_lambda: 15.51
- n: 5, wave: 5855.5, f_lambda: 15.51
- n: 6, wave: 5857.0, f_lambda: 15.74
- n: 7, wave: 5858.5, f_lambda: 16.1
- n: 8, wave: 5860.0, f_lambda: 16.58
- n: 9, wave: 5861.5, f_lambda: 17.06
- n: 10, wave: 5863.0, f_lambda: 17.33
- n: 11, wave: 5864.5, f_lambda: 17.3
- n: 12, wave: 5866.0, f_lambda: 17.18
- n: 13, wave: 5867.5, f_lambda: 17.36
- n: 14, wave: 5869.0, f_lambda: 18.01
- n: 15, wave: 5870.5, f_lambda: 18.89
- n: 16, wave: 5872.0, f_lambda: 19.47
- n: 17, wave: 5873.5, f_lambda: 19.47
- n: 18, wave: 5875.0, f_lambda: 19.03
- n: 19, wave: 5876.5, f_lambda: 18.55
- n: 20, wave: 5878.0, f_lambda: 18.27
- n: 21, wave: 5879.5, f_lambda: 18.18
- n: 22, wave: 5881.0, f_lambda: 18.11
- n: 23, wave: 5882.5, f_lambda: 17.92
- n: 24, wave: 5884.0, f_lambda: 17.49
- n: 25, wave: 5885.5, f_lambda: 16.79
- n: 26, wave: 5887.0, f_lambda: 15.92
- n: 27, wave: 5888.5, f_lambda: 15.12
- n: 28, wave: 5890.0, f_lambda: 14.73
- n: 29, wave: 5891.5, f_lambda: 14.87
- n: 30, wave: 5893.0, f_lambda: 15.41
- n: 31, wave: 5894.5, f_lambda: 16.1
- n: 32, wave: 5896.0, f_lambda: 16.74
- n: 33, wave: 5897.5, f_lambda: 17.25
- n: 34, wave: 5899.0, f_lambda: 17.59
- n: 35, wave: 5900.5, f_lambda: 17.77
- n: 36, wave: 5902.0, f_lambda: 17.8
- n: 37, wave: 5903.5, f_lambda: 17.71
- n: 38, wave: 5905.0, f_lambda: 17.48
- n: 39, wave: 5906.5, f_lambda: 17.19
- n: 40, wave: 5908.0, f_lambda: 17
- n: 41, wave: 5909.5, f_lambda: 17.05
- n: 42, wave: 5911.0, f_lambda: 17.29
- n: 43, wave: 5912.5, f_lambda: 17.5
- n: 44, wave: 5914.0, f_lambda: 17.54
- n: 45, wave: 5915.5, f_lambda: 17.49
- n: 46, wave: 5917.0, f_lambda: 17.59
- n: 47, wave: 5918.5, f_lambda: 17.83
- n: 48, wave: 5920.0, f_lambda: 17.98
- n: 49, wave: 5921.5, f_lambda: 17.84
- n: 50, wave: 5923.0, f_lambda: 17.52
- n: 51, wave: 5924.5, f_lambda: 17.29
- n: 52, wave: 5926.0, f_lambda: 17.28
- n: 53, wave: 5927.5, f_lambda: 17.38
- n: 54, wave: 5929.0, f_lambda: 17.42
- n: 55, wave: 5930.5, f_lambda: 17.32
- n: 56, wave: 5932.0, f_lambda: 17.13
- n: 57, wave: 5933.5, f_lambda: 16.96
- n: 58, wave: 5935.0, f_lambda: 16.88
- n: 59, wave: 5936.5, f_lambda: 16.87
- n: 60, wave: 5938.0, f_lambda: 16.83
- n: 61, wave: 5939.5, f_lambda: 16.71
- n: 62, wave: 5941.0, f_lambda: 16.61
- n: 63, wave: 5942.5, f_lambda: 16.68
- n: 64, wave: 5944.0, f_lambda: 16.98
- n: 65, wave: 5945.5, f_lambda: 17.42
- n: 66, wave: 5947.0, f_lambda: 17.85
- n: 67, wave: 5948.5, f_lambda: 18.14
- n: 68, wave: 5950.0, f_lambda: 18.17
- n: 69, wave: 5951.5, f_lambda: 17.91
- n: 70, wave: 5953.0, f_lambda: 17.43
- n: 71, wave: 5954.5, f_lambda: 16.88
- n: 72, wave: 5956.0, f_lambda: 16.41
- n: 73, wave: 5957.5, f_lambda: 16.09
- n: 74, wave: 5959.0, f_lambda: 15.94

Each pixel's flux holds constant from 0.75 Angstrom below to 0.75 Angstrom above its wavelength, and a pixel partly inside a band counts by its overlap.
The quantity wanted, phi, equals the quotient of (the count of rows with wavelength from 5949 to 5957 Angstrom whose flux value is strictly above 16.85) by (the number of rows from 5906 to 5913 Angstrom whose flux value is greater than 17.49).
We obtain 4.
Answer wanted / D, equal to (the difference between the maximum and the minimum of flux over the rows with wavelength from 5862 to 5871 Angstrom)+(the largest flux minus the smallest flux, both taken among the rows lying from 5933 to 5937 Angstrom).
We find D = 1.8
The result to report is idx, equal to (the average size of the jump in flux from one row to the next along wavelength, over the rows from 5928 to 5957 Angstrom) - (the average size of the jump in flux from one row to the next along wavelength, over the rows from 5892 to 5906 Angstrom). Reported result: -0.11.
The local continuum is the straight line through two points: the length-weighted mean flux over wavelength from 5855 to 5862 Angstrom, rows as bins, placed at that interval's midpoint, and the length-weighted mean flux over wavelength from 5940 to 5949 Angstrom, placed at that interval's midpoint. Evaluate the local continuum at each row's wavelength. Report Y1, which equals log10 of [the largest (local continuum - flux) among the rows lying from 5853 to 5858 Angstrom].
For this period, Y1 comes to -0.19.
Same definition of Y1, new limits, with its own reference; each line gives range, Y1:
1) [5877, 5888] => -0.21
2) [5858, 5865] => -1.04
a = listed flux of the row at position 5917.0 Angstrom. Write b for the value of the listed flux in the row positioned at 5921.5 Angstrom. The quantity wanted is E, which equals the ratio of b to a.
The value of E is 1.01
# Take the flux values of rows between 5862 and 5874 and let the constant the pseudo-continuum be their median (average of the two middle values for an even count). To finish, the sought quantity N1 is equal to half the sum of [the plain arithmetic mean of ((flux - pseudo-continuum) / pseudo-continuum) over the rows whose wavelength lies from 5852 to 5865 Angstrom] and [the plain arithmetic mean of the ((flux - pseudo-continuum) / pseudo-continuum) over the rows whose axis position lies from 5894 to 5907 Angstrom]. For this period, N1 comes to -0.049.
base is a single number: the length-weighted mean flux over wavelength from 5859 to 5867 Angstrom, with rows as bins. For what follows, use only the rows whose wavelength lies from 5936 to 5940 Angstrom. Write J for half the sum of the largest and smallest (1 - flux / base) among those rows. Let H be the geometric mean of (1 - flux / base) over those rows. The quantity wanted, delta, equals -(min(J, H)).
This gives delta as -0.01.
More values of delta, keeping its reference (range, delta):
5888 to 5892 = -0.13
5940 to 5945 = -0.01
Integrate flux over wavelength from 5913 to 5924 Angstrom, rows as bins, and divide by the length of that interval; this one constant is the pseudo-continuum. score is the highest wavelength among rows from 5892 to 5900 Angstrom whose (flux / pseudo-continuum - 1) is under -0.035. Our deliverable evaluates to 5896.0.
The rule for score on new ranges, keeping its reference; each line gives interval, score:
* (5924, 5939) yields 5938.0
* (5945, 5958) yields 5957.5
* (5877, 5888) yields 5887.0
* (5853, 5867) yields 5860.0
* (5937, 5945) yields 5944.0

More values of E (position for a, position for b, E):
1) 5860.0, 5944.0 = 1.02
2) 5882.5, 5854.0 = 0.87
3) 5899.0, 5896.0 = 0.95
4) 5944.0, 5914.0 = 1.03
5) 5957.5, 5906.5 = 1.07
